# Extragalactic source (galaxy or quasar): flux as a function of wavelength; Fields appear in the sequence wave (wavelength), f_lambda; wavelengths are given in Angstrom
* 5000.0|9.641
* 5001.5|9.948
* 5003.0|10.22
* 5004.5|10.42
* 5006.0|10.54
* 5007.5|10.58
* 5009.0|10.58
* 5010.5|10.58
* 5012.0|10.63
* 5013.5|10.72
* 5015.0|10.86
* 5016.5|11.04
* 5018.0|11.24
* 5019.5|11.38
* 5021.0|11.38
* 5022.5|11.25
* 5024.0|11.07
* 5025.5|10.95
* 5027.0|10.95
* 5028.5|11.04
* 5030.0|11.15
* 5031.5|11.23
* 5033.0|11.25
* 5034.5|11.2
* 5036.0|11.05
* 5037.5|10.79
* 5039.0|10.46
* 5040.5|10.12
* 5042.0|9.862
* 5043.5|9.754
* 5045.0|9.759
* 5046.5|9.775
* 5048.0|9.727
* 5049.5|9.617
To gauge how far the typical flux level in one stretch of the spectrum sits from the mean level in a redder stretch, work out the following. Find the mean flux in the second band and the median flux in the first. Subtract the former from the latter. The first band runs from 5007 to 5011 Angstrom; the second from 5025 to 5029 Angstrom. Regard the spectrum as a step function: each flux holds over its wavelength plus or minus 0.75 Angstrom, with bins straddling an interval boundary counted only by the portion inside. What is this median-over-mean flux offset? -0.4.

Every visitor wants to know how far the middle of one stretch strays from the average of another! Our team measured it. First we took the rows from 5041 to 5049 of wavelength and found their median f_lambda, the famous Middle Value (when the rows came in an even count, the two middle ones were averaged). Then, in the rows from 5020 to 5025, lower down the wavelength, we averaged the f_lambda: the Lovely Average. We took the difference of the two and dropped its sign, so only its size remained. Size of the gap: 1.5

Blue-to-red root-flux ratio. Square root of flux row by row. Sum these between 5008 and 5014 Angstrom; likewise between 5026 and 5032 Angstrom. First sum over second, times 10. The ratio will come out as 9.8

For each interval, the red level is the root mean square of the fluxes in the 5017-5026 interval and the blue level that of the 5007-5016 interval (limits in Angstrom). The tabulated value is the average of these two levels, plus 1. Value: 11.9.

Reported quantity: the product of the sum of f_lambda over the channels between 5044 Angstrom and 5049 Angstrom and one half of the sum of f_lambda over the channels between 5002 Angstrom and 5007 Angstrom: 456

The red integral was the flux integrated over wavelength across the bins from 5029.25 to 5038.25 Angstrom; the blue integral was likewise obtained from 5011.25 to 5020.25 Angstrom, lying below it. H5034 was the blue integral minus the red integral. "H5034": -1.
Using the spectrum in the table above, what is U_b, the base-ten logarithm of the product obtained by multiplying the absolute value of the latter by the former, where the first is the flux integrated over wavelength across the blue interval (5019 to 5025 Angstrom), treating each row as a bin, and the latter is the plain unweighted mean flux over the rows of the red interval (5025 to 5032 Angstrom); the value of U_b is 2.87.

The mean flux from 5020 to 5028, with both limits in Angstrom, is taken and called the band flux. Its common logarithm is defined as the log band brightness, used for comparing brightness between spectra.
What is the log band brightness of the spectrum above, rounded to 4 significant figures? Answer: 1.046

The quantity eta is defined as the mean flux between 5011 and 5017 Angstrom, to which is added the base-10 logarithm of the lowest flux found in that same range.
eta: 11.8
